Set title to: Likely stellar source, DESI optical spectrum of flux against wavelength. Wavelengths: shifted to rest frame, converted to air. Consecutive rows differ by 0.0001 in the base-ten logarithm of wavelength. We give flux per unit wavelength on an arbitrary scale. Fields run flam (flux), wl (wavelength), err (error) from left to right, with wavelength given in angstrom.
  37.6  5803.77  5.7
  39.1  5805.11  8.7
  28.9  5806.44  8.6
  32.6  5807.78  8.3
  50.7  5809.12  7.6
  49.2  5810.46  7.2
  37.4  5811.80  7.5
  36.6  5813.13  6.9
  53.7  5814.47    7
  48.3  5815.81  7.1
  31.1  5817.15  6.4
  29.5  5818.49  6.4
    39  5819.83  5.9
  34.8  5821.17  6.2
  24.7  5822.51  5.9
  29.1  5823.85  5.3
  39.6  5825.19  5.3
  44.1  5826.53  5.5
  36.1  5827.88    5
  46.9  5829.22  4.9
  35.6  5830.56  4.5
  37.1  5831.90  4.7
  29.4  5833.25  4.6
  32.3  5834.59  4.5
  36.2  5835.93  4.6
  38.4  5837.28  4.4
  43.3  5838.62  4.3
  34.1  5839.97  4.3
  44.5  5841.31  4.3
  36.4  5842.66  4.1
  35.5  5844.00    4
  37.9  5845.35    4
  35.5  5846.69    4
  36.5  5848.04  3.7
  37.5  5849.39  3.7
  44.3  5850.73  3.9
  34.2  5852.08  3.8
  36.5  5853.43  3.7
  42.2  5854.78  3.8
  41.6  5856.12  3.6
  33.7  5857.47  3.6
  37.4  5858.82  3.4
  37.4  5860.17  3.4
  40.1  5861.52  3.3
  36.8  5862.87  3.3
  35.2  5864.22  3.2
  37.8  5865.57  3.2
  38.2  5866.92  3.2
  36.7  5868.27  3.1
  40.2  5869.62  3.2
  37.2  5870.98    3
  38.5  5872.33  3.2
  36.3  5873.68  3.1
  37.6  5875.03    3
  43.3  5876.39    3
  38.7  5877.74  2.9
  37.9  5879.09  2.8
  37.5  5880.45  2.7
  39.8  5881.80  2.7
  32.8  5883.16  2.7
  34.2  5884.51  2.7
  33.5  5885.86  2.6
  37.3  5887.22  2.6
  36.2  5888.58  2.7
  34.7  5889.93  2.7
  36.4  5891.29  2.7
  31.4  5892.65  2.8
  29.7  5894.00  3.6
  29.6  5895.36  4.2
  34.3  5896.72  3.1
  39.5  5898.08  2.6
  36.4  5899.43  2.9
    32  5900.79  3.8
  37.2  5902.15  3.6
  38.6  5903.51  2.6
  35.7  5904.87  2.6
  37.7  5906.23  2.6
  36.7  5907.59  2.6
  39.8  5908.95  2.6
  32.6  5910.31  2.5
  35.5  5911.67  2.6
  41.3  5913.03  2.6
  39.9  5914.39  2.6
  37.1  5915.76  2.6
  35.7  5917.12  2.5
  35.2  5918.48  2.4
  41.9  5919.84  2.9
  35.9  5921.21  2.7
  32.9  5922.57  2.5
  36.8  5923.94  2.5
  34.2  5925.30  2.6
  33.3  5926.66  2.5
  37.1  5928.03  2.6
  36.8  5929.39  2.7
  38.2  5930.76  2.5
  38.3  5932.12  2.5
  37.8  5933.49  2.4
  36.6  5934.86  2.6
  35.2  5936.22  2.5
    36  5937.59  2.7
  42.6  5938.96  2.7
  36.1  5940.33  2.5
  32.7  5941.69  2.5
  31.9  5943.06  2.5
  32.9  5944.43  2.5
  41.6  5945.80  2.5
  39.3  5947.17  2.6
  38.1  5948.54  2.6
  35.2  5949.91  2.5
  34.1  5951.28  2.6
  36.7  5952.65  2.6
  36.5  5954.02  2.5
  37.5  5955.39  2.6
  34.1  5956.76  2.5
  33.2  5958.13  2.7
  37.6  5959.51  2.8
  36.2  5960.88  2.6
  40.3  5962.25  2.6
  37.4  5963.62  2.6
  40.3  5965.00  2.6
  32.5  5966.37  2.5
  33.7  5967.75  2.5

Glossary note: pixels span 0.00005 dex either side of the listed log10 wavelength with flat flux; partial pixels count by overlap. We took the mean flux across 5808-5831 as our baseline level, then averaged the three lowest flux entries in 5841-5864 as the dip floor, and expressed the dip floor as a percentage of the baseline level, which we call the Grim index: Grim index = 88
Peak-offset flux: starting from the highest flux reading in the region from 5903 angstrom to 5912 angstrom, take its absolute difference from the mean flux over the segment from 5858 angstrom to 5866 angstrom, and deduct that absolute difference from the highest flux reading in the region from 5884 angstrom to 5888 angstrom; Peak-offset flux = 34.9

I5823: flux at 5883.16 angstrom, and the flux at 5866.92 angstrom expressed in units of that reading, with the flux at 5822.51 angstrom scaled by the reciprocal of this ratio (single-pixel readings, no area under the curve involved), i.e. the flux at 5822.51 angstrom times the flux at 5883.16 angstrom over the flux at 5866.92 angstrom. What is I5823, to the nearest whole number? 21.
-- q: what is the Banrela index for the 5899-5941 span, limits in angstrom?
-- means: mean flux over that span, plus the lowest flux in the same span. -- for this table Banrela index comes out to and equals 68.8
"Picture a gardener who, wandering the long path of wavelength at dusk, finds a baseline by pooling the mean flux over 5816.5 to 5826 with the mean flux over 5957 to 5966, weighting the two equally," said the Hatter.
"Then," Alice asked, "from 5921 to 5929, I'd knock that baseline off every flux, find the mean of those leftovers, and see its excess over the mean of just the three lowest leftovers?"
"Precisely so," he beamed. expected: 1.6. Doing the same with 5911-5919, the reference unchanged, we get 2.0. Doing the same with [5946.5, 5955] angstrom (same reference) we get 1.4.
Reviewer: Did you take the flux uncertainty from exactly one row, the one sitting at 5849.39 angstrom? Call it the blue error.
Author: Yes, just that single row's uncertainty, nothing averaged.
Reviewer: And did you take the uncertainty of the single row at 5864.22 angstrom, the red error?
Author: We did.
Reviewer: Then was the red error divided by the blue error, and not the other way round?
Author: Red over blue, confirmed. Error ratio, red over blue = 0.86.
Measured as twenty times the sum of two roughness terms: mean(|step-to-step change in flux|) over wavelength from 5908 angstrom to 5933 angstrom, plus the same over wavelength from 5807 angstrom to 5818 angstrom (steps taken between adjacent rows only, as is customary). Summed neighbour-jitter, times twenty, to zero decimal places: 265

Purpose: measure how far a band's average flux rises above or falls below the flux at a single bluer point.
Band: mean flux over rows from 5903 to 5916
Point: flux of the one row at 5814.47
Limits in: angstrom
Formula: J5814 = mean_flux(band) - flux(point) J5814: -16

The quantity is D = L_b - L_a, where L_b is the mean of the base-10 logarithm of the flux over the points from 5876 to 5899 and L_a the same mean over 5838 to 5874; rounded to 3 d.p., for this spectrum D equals -0.028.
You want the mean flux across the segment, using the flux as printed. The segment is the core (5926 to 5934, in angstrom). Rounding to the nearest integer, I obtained 37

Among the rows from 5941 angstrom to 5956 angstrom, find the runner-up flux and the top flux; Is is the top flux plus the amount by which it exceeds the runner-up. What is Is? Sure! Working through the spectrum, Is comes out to 44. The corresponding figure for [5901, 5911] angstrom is 41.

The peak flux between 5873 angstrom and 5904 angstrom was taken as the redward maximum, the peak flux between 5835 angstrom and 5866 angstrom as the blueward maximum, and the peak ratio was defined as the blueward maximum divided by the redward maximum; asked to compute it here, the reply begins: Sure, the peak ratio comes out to 1.03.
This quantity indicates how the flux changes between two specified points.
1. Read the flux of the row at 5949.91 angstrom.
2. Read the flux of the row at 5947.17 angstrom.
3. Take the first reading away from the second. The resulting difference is 4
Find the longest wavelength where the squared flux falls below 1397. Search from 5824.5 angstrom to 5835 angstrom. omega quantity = 5834.59 angstrom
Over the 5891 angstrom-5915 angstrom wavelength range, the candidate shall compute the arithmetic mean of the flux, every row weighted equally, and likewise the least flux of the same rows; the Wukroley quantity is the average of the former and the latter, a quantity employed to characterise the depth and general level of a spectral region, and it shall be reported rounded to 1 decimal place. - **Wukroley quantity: 32.7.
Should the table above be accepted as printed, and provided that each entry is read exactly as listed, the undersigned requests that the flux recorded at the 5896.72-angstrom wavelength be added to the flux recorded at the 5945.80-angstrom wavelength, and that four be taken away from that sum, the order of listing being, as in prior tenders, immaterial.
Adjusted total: 72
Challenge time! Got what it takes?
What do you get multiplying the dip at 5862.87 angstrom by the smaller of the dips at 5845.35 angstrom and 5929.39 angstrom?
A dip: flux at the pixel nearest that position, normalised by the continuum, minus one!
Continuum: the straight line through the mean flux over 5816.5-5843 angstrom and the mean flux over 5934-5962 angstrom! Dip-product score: 0.0003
